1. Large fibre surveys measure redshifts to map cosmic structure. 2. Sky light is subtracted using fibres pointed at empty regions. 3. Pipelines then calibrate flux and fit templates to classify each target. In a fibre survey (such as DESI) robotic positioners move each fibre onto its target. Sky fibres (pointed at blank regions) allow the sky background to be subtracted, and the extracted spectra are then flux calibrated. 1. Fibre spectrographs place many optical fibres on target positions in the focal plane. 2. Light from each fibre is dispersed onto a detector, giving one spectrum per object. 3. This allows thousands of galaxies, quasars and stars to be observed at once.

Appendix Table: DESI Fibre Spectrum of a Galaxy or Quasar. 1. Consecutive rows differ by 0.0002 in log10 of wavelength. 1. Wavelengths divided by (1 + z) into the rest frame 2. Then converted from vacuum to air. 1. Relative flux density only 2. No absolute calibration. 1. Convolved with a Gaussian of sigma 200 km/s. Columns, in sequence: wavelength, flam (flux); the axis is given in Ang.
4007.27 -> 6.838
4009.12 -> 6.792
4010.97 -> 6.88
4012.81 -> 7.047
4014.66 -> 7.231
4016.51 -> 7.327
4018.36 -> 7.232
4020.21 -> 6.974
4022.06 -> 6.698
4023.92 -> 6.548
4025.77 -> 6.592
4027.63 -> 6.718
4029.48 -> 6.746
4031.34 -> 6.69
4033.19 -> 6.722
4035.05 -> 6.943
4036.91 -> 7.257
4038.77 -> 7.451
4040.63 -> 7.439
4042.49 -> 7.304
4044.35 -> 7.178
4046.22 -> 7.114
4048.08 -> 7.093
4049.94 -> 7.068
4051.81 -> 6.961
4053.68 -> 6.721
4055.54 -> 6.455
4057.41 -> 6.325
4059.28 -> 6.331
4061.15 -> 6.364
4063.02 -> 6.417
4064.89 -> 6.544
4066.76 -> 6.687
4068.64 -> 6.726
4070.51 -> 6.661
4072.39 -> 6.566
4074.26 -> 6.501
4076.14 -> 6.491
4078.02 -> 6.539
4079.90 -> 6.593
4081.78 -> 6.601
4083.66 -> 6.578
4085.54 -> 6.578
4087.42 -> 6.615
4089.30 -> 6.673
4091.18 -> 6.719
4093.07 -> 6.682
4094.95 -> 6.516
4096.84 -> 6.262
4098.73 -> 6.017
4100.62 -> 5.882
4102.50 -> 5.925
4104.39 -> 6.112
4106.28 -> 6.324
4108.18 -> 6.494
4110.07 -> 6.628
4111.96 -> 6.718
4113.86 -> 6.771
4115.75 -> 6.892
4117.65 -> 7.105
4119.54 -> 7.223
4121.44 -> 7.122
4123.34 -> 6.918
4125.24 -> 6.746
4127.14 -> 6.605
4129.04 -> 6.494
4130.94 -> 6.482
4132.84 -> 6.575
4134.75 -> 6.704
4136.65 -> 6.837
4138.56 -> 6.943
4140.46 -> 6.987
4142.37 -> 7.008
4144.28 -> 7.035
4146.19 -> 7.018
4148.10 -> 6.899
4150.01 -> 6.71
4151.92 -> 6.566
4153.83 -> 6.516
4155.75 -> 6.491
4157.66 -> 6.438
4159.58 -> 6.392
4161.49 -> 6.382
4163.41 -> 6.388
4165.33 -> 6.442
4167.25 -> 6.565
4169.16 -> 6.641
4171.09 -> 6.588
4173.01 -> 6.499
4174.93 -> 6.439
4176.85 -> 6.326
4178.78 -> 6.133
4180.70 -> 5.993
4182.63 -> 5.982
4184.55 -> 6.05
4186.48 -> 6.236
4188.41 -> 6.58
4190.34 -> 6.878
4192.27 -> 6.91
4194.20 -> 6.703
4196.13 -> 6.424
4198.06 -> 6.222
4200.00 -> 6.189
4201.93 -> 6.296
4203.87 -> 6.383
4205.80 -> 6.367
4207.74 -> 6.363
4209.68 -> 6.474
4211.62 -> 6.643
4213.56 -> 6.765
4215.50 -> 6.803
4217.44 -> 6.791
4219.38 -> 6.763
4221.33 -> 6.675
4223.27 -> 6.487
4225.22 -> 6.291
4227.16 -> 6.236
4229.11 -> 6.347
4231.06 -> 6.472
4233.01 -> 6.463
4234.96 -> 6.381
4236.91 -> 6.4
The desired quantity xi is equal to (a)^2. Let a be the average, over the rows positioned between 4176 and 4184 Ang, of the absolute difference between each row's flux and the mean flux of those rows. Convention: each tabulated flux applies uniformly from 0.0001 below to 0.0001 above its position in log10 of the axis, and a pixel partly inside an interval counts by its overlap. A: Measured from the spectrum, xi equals 0.015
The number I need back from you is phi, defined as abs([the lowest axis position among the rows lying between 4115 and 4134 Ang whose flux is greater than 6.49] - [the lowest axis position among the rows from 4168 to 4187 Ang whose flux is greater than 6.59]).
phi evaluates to 53.4 Ang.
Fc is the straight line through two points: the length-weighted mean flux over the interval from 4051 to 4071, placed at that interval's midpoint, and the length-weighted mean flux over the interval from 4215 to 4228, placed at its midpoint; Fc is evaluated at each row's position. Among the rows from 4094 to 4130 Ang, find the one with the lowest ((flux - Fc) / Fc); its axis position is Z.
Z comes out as 4100.62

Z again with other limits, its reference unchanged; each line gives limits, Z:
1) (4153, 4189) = 4182.63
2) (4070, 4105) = 4100.62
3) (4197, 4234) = 4200.00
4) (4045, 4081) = 4057.41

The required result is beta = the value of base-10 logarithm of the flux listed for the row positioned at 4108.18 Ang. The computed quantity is 0.813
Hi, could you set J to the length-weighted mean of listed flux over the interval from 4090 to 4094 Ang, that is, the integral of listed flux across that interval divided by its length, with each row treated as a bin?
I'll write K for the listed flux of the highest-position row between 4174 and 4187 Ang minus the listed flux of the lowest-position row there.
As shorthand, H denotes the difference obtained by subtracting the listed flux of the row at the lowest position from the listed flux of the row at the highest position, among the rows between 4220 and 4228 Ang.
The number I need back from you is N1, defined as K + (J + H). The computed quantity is 6.1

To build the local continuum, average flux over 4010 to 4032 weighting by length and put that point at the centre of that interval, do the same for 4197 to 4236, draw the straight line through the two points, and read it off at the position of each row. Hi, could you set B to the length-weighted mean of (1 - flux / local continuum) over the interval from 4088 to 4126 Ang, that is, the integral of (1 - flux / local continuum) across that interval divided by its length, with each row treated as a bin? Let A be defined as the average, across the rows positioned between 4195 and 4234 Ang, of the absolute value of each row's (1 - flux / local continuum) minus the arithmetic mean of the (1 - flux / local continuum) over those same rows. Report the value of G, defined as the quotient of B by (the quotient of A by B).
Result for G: 0.012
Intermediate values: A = 0.0267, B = 0.018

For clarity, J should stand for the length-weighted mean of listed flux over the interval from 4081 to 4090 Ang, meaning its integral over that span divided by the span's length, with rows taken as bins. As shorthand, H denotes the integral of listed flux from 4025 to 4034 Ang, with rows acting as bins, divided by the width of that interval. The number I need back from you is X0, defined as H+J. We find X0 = 13.3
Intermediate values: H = 6.7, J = 6.61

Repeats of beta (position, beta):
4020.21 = 0.843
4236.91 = 0.806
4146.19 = 0.846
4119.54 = 0.859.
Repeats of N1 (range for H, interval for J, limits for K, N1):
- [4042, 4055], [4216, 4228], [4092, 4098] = 5.6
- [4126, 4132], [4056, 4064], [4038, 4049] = 5.9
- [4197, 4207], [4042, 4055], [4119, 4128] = 6.6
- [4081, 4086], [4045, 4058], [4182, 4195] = 7.5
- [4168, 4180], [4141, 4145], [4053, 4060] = 6.1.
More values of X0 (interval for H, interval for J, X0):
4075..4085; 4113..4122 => 13.6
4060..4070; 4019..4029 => 13.3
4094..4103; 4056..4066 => 12.5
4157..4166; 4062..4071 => 13.0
